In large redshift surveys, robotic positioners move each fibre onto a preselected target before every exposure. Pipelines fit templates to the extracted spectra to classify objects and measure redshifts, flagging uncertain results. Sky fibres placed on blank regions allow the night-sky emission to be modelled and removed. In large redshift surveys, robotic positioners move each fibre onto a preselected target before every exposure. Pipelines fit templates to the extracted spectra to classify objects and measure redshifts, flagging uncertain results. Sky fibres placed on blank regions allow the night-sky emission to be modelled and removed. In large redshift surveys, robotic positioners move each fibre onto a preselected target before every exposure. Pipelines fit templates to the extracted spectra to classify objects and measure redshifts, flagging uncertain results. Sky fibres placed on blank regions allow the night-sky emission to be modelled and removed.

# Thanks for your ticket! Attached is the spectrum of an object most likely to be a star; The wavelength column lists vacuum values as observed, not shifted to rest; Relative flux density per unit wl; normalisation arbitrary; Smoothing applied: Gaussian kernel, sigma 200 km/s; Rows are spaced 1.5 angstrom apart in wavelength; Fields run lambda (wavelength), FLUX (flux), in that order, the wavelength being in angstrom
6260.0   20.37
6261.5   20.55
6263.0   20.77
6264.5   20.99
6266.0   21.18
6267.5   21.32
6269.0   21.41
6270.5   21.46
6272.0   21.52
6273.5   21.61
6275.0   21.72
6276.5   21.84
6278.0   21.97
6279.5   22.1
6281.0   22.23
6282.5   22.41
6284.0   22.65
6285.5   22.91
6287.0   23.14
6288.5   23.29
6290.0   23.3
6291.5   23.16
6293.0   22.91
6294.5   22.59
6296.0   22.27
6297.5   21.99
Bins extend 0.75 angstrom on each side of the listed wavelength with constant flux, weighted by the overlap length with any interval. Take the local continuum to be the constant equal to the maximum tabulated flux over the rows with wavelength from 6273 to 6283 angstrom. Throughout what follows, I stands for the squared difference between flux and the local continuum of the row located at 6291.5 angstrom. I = 0.6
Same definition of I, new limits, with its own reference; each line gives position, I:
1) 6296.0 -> 0.0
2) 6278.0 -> 0.2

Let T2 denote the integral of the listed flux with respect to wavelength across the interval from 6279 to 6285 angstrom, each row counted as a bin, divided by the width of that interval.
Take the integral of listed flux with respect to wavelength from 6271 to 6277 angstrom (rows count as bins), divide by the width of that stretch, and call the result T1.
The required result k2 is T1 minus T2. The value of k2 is -0.7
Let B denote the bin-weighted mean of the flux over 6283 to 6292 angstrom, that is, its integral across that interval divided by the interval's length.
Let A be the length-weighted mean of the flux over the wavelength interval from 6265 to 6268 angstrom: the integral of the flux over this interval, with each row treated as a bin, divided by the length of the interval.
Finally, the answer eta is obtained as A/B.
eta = 0.92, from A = 21.2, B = 23.1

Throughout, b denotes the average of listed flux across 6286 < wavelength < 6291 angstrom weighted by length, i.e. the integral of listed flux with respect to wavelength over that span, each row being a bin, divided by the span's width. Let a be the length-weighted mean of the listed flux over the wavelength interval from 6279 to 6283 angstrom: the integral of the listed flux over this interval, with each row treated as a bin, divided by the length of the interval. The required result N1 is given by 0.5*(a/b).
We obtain 0.479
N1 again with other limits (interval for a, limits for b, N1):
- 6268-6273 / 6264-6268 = 0.507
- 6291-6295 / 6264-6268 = 0.541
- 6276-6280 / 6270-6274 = 0.510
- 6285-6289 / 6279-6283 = 0.520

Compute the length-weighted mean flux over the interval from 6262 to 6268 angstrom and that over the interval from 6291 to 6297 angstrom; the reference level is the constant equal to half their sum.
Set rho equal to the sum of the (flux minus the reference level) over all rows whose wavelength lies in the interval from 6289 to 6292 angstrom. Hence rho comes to 2.7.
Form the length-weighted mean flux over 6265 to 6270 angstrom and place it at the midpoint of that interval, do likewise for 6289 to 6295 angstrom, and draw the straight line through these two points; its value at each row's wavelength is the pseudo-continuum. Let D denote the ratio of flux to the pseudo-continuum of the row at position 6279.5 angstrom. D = 1.00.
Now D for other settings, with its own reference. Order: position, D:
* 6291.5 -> 1.01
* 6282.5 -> 1.00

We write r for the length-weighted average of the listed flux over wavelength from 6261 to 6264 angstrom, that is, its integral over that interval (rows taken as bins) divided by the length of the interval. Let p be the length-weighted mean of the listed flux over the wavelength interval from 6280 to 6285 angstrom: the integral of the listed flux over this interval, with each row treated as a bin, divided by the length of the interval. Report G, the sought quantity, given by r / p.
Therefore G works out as 0.92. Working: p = 22.4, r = 20.7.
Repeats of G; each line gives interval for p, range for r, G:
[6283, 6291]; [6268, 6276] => 0.94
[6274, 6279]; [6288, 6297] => 1.05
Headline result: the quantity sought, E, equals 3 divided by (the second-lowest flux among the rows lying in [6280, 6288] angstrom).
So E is 0.134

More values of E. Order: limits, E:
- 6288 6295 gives 0.131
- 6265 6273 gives 0.141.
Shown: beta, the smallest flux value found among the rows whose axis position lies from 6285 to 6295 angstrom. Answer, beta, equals 22.59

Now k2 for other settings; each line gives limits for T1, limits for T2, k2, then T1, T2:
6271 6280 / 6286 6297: -1.2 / 21.8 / 22.9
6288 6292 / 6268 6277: 1.7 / 23.3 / 21.6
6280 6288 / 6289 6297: -0.2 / 22.7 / 22.8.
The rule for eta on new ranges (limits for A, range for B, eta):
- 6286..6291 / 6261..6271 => 1.10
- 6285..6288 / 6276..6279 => 1.05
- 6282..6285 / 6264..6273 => 1.06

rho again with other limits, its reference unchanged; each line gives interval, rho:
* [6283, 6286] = 1.8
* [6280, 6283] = 0.9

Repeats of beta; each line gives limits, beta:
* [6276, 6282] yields 21.84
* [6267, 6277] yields 21.32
